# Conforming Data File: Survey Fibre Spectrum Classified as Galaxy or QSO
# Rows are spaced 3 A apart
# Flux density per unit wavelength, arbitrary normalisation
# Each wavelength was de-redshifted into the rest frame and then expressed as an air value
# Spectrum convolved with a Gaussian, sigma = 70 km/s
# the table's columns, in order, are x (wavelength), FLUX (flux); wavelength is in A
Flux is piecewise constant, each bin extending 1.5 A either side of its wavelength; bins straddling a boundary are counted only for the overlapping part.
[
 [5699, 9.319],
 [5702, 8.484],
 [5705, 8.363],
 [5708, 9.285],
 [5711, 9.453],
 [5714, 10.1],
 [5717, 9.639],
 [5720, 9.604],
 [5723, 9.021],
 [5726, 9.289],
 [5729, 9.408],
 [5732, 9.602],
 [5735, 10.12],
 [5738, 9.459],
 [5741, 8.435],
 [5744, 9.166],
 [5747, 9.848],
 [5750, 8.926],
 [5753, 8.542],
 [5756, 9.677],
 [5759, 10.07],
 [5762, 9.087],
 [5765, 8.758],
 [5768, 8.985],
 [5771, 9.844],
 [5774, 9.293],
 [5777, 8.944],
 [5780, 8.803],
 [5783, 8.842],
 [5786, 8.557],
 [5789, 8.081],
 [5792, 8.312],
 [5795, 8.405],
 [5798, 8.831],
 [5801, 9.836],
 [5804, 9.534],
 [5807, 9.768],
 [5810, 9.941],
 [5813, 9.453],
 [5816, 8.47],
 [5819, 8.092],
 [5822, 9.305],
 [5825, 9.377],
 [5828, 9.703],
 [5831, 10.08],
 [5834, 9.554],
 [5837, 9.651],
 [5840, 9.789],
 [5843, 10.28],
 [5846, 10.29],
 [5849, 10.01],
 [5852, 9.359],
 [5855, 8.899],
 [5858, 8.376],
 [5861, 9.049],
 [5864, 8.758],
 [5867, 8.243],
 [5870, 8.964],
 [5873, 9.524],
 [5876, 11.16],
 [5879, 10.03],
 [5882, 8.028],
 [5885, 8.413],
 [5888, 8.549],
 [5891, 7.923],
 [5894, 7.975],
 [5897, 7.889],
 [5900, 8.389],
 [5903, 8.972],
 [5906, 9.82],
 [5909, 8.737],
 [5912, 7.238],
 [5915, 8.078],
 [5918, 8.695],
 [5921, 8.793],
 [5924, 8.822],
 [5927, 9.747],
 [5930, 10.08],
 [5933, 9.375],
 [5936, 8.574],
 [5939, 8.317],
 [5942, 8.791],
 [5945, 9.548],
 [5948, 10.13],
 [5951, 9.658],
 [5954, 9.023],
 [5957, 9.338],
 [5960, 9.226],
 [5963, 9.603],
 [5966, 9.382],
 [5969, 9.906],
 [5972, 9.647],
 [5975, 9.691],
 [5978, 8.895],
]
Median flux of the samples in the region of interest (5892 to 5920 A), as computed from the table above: 8.4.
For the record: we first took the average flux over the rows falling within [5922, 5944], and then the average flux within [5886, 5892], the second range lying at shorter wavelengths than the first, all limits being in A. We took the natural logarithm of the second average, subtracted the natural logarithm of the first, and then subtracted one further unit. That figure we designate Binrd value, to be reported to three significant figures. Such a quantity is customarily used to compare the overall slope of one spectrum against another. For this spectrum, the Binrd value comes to -1.10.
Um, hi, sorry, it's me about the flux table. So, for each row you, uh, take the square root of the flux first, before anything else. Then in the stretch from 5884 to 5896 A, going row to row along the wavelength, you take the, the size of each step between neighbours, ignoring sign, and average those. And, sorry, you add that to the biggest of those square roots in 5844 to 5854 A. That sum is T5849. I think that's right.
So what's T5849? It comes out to 3.26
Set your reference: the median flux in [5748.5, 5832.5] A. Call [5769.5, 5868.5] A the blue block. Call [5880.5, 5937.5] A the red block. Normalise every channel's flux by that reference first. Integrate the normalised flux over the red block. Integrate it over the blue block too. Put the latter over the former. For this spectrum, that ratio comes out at 1.9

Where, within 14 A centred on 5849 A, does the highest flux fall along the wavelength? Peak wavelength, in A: 5846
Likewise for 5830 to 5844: 5843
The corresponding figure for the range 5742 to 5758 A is 5747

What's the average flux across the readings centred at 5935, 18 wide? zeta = 9.1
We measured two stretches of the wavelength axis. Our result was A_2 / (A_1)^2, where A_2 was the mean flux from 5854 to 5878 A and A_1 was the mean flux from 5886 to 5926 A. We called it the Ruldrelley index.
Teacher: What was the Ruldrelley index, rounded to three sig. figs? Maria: 0.128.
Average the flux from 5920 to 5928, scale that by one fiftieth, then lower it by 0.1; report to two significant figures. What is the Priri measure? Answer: 0.082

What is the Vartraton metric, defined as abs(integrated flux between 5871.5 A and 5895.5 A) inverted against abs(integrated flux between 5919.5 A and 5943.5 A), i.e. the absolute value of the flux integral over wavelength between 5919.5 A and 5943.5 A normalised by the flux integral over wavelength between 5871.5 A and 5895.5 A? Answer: 1.013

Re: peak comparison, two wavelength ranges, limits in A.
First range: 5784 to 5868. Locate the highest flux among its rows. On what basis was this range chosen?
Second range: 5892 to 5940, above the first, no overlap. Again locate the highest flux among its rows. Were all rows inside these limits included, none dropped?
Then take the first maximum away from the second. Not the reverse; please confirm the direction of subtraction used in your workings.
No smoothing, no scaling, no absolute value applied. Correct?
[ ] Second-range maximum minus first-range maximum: -0.21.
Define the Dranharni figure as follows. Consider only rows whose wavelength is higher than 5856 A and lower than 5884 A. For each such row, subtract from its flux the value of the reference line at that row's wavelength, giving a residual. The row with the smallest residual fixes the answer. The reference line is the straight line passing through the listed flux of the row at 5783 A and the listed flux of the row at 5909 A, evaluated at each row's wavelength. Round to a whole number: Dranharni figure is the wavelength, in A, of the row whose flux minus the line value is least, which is 5882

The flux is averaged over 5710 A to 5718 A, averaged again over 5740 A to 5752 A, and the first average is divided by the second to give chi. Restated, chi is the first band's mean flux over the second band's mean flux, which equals 1.07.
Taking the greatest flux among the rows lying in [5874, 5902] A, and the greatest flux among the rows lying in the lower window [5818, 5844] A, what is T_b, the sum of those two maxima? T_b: 21.4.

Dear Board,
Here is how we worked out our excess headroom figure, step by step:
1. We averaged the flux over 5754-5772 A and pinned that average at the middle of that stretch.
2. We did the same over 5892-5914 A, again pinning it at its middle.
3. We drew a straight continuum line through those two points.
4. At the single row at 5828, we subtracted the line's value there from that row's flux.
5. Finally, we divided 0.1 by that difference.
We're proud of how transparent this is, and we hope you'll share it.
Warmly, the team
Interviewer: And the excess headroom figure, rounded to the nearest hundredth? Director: 0.13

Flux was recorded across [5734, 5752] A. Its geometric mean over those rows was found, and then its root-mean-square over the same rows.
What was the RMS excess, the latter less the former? 0.034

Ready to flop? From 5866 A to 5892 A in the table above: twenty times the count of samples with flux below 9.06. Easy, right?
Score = 120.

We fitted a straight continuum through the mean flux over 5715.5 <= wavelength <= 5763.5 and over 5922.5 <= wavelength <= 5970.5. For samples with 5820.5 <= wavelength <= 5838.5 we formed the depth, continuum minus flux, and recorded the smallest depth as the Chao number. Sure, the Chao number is -0.72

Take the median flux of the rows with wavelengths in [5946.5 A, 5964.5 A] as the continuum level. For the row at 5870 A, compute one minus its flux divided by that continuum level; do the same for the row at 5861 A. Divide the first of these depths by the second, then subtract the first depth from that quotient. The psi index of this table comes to 1.1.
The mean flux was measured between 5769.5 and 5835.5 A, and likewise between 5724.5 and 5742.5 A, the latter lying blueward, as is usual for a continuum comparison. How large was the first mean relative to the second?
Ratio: 0.97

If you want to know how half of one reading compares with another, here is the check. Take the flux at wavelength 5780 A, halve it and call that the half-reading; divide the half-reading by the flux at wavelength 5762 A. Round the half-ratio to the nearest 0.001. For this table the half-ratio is 0.484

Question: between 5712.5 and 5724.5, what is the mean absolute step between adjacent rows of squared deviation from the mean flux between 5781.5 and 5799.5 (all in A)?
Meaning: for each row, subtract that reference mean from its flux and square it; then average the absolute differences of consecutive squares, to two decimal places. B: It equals 0.76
